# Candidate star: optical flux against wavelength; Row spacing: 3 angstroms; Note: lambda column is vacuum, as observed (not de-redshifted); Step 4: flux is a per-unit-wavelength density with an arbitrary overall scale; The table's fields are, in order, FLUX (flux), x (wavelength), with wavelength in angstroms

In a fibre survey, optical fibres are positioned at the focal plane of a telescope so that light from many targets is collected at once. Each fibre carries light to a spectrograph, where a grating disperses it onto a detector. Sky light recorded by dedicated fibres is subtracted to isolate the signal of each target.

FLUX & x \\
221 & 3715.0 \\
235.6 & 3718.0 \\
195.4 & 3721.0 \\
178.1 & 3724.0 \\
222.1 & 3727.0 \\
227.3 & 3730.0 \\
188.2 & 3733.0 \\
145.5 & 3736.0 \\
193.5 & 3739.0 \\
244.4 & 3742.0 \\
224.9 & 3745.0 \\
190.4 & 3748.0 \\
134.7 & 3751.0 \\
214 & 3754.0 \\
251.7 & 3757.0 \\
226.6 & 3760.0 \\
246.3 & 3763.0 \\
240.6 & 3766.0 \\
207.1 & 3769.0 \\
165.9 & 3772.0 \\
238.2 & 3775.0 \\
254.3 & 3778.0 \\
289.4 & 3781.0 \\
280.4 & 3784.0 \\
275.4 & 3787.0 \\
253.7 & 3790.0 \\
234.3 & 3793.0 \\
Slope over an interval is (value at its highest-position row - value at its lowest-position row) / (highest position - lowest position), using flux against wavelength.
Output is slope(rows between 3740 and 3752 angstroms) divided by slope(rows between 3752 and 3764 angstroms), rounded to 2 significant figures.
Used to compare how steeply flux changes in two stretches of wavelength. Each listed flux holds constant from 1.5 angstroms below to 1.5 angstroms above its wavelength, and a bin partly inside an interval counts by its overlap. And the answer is -3.4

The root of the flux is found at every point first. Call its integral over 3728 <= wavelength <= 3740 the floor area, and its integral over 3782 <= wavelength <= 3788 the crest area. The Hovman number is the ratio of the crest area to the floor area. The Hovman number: 0.61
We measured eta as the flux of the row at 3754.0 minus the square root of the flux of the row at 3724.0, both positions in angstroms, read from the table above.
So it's 201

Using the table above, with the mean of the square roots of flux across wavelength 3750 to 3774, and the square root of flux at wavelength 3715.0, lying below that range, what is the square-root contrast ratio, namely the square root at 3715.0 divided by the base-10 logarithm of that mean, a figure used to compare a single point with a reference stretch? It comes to 12.8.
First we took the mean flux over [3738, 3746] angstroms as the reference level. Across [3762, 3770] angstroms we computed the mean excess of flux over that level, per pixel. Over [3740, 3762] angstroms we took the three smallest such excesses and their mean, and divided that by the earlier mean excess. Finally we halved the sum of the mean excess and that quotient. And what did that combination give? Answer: 3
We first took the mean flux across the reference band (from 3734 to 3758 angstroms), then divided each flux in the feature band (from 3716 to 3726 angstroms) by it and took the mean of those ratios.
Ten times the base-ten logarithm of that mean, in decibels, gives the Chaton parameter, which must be 0.1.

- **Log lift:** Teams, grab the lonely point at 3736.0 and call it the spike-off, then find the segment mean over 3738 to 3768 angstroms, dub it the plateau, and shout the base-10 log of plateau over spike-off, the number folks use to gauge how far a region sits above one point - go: 0.17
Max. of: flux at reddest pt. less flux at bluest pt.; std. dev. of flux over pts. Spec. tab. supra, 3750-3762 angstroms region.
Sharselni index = 92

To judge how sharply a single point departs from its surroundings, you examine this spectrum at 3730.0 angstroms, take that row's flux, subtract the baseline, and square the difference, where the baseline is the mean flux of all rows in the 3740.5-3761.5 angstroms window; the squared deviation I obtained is 222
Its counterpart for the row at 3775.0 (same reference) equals 666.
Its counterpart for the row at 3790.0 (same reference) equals 1707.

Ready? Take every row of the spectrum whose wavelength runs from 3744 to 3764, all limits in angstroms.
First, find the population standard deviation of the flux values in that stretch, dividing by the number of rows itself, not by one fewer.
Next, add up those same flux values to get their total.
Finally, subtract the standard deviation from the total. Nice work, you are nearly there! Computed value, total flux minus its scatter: 1452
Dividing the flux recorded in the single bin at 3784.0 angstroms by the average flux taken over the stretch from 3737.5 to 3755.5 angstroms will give 1.40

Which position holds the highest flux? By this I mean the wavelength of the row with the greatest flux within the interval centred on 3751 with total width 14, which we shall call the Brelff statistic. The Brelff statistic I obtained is 3757.0 angstroms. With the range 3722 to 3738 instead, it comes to 3730.0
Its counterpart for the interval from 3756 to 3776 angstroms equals 3757.0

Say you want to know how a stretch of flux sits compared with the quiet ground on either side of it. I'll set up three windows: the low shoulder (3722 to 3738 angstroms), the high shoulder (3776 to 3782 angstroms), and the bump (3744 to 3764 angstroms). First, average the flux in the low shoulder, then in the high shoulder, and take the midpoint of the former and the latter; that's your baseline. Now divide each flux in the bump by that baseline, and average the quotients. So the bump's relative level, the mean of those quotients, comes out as 0.92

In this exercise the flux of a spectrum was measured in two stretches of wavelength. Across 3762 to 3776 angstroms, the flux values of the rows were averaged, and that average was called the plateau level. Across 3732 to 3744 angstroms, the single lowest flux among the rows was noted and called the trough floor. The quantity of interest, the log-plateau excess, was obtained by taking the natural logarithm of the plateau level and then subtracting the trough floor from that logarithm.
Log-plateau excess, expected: -140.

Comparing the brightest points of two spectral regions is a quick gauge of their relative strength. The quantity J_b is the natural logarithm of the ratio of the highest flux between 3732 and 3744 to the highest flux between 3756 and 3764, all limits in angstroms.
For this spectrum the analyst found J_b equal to -0.029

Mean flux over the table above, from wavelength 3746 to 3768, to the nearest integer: 215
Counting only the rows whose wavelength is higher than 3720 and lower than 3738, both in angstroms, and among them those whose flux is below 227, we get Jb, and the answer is 5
